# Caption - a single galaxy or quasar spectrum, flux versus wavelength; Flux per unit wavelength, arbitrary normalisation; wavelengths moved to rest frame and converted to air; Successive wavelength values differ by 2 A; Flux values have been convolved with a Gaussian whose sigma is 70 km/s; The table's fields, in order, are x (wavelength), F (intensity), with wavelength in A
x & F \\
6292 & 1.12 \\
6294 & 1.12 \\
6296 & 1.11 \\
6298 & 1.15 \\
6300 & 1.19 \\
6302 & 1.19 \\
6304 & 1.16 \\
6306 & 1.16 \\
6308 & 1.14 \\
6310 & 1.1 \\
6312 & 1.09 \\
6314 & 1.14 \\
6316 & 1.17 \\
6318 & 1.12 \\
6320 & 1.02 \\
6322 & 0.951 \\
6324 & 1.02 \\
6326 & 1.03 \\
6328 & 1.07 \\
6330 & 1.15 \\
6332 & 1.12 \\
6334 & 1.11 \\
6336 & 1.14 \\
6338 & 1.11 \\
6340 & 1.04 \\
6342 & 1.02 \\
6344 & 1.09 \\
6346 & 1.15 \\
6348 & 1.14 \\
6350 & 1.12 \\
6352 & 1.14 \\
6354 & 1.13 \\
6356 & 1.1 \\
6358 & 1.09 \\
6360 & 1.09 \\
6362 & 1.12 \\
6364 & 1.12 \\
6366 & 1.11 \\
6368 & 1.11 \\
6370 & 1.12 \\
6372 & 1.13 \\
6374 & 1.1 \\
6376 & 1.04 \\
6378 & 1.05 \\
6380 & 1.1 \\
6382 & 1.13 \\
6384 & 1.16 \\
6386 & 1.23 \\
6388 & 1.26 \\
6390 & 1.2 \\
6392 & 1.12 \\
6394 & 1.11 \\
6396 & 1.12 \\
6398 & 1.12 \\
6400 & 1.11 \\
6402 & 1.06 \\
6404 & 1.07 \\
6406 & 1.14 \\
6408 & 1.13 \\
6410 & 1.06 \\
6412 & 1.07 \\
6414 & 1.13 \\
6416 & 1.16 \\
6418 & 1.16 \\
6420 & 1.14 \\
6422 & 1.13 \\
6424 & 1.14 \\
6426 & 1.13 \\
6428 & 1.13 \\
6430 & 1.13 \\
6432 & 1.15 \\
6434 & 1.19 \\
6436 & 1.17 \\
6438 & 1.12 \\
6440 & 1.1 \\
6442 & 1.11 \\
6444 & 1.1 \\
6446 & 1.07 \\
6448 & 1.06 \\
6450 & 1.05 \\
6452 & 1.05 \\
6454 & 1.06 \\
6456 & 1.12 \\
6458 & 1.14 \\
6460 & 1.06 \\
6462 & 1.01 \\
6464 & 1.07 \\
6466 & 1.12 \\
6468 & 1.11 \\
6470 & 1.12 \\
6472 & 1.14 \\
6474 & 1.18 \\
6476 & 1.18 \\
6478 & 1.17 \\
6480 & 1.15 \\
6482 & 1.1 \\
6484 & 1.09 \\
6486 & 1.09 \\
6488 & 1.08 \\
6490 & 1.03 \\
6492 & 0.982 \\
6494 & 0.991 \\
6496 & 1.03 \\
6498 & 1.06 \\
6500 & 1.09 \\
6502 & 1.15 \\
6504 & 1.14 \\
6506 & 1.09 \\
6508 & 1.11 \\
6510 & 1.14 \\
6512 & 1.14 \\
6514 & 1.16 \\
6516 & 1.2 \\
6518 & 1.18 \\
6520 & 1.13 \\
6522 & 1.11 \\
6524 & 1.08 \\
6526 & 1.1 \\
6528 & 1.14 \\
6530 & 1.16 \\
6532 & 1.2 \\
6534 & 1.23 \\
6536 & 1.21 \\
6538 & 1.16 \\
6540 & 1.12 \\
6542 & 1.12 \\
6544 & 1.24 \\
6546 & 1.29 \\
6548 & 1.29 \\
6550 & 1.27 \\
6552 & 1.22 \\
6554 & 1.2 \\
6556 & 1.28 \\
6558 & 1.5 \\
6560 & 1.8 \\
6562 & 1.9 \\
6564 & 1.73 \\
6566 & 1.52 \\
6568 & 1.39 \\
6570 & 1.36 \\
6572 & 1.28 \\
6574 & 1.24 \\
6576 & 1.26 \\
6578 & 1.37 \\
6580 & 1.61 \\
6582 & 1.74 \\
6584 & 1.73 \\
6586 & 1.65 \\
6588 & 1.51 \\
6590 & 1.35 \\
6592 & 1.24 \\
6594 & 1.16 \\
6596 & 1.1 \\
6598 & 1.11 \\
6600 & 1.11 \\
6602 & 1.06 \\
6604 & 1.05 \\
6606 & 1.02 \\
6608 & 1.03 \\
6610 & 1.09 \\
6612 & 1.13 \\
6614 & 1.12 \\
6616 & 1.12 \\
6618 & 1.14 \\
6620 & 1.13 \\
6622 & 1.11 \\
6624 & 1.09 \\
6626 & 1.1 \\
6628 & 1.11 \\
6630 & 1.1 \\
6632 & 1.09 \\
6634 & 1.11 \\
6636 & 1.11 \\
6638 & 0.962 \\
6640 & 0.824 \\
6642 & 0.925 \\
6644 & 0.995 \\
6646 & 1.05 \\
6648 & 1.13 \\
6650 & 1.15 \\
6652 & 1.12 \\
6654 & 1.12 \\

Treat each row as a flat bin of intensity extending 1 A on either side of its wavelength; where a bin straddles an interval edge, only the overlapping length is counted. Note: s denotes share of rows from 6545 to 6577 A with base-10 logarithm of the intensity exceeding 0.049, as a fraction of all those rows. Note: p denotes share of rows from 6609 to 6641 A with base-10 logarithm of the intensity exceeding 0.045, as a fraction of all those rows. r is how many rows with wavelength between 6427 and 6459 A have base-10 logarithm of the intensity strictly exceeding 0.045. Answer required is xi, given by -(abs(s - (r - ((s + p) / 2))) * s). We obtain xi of -7.2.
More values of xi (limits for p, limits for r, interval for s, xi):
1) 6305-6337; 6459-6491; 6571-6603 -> -4.9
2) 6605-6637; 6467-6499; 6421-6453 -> -3.3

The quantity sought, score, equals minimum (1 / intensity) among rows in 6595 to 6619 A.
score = 0.88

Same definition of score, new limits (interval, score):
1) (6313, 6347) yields 0.85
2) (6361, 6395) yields 0.79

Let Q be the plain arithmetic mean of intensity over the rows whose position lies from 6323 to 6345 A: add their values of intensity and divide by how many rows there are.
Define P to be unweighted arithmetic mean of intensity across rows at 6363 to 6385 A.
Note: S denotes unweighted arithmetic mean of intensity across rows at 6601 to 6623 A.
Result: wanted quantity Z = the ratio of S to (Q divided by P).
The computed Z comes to 1.1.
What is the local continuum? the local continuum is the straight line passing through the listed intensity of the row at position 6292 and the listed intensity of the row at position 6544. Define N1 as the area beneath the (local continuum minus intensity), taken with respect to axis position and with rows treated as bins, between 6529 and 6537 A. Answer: 0.3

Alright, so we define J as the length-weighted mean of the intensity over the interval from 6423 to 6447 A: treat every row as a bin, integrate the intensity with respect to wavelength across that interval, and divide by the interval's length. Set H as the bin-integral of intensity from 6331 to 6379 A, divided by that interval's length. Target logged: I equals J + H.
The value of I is 2.23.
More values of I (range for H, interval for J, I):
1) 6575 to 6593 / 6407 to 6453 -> 2.61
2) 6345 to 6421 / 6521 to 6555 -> 2.31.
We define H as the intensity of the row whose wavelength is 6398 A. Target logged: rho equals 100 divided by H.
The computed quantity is 89.3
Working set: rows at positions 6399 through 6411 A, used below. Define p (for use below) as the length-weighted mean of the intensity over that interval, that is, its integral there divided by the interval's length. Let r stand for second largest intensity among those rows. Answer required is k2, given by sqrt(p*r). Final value 1.11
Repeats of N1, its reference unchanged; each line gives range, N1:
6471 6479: 0.3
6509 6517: 0.5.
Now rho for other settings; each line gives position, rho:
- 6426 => 88.5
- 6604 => 95.2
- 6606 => 98.0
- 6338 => 90.1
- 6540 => 89.3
